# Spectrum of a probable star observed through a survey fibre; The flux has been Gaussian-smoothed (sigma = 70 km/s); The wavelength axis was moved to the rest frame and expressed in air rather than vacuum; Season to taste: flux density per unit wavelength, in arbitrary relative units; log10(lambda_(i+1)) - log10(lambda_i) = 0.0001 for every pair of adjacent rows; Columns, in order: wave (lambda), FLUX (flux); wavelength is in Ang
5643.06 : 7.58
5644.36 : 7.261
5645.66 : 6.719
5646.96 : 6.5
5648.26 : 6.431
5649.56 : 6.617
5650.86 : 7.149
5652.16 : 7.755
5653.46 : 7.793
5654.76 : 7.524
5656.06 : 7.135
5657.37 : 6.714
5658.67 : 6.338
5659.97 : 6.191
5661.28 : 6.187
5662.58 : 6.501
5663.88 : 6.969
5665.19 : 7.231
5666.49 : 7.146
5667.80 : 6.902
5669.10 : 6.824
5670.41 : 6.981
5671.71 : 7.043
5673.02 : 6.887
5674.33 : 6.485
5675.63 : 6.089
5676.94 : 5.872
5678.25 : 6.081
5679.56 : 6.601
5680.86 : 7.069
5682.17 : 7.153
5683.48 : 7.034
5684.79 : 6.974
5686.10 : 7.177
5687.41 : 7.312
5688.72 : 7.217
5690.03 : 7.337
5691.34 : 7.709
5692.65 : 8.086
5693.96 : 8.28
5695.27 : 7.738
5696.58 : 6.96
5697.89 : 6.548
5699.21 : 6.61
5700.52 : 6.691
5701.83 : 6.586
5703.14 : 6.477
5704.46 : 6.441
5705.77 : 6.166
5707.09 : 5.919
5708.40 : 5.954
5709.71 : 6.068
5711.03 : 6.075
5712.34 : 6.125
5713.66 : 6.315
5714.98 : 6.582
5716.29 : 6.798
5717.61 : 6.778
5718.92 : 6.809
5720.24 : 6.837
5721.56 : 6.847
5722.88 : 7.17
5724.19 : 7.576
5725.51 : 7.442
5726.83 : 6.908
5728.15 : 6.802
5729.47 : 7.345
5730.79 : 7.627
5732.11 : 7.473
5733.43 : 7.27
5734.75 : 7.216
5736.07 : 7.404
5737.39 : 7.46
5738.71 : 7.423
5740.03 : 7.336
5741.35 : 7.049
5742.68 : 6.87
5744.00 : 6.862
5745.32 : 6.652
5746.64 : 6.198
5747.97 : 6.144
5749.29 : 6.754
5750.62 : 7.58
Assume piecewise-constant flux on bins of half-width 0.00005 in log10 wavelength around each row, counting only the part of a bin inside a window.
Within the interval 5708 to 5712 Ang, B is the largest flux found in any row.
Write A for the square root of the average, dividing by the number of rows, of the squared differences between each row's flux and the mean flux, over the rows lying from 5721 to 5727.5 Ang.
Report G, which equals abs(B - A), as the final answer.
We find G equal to 5.8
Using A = 0.29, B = 6.075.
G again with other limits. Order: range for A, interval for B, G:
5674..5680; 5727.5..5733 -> 7.4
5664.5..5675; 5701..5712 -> 6.4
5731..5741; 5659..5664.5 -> 6.9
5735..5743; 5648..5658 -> 7.6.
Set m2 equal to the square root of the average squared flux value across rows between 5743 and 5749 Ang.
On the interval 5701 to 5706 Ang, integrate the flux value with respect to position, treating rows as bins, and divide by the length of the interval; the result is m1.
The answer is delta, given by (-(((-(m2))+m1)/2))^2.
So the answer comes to 0.000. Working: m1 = 6.45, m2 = 6.47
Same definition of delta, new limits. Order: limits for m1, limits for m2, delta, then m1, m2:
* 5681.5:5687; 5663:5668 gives 0.000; 7.09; 7.06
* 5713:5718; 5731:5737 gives 0.136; 6.60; 7.34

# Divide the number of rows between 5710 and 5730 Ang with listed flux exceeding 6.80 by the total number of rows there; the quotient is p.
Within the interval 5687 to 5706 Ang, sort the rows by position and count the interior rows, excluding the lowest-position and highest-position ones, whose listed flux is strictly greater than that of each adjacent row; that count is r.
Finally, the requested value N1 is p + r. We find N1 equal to 2.6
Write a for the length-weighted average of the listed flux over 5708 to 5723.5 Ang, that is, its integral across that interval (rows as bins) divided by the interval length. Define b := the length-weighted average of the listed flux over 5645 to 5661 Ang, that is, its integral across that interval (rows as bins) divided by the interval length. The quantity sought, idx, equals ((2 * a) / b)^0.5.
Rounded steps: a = 6.5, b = 6.89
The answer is 1.38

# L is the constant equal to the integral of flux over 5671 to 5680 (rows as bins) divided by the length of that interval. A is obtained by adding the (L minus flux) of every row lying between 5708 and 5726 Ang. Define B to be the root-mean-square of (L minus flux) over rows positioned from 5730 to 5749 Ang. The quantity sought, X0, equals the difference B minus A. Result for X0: 4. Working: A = -3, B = 0.78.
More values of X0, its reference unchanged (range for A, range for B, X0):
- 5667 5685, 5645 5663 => 5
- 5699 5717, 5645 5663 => -1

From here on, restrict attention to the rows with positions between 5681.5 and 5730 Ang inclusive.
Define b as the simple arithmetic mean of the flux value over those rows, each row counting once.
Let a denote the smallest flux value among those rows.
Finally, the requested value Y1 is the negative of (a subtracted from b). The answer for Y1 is -1.0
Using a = 5.919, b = 6.9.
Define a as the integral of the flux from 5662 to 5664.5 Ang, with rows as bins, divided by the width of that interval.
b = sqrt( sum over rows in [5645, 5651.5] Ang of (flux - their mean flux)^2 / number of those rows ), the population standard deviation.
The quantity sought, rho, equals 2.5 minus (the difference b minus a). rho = 9.0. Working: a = 6.7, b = 0.253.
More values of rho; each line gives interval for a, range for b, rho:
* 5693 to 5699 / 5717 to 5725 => 9.6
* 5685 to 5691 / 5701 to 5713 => 9.5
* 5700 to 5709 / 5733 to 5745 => 8.6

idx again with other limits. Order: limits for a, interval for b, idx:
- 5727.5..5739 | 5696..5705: 1.49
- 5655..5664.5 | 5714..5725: 1.38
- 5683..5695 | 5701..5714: 1.55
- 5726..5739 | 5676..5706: 1.45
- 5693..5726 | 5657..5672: 1.41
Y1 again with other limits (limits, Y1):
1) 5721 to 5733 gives -0.4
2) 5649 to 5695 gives -1.1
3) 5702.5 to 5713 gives -0.2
